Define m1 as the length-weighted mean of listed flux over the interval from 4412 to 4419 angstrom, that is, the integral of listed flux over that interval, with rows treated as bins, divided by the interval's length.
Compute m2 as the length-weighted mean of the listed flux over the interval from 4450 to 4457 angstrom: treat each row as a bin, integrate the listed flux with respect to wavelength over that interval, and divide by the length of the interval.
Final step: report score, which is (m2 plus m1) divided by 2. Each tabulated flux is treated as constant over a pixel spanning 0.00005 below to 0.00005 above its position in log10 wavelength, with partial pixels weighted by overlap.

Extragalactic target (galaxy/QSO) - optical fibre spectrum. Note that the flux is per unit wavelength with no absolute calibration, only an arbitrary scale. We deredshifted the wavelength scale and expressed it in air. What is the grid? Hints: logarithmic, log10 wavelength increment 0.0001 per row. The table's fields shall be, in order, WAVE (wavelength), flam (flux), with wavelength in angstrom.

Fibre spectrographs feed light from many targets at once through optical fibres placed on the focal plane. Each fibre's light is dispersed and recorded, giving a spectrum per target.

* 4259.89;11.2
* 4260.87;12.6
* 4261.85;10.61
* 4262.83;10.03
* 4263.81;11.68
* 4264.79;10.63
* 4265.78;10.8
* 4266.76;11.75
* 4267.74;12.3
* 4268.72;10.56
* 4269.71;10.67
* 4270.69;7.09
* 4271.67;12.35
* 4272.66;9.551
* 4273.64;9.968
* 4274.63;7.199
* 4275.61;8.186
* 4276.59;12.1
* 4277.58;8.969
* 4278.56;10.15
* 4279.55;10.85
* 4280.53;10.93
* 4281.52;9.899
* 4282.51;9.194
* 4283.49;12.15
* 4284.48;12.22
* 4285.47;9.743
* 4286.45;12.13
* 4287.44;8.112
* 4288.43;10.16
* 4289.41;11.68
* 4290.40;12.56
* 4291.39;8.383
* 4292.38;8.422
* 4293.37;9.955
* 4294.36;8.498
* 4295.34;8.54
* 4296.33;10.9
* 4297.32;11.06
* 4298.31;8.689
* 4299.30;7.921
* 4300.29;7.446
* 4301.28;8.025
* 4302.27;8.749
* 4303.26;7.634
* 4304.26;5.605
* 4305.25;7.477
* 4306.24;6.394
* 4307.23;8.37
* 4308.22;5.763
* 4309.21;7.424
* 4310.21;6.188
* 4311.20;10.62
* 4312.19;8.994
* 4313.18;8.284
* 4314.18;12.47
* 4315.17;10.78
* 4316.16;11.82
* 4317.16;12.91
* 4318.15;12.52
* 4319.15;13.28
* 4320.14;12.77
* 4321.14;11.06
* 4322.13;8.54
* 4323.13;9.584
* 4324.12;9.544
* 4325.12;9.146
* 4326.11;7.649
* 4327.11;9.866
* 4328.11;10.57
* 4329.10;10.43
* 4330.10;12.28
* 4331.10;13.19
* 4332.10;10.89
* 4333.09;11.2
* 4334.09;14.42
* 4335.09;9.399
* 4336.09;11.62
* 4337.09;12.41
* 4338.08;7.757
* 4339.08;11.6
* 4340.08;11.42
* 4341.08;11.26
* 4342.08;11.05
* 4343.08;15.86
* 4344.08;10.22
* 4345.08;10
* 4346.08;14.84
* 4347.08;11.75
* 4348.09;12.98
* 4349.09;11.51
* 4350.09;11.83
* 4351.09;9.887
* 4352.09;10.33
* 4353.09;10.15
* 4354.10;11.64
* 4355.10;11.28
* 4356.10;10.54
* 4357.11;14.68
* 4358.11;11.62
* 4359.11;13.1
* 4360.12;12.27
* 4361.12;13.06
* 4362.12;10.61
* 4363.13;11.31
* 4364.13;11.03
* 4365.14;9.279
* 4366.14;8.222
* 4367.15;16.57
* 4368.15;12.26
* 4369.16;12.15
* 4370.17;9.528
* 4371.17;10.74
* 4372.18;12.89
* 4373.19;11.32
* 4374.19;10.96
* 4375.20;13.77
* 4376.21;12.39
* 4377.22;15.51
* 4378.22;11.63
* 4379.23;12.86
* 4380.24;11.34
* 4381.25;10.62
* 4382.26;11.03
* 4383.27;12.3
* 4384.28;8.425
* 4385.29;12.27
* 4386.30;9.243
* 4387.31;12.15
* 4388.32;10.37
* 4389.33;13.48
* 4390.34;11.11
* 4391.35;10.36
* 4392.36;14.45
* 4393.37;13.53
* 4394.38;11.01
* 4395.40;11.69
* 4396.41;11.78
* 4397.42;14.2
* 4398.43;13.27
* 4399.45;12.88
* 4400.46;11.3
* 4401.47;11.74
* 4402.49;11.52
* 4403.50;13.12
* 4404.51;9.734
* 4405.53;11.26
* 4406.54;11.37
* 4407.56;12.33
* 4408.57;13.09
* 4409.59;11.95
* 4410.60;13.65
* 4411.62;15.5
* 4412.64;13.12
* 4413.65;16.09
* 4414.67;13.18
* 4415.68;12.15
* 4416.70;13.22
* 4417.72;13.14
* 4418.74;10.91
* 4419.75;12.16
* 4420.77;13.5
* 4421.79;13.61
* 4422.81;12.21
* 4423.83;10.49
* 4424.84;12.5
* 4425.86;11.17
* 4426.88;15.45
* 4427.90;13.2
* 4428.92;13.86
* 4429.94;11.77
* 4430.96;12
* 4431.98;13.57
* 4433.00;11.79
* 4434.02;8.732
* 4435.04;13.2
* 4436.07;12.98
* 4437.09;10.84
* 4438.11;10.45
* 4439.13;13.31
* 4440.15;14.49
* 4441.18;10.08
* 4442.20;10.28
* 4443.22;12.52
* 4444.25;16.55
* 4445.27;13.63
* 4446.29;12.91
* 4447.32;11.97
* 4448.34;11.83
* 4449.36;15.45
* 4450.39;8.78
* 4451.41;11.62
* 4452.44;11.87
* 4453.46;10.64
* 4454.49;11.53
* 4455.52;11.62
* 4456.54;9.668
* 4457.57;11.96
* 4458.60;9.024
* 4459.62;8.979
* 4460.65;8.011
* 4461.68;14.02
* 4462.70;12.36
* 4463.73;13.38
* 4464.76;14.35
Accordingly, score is 12.05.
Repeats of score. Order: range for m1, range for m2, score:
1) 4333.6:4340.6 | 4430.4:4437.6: 11.55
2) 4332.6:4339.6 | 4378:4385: 11.19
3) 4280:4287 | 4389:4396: 11.54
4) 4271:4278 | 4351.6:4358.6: 10.58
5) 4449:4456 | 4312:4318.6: 11.37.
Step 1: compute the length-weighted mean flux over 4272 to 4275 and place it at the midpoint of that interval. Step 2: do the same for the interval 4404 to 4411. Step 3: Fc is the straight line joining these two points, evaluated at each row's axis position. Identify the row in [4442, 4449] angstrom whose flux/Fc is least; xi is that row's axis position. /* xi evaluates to 4442.20 angstrom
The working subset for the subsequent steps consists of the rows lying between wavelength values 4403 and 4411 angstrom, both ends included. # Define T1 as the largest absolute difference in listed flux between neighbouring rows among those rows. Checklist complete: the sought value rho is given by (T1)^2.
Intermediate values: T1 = 3.4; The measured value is 11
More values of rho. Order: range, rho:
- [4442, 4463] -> 44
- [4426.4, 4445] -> 20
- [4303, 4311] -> 7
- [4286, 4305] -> 17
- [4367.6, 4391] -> 15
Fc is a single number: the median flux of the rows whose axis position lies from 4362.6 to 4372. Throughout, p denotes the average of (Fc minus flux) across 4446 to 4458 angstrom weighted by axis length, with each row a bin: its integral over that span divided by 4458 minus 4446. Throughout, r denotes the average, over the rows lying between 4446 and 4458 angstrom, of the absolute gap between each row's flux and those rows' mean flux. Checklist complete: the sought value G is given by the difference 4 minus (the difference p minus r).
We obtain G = 5.6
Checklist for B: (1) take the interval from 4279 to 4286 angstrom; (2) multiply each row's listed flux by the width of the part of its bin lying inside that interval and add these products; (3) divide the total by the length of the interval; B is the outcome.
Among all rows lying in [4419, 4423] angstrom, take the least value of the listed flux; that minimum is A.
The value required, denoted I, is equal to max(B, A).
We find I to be 12.2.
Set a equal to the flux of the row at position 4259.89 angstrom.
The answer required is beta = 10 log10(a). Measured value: 10.5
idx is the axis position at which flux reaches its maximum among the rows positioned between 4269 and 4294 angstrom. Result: 4290.40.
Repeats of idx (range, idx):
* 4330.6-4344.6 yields 4343.08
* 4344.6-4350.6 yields 4346.08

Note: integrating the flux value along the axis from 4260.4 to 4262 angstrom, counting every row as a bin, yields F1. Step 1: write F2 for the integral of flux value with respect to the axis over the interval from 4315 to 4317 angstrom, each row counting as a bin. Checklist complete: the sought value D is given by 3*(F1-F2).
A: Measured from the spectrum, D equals -13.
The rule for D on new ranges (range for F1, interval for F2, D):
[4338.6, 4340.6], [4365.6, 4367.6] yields -4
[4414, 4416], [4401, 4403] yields 8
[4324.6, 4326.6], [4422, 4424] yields -20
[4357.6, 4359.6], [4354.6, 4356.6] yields 9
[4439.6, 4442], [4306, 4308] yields 43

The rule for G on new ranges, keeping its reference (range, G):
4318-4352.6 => 5.6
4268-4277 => 4.3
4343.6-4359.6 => 5.8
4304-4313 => 1.8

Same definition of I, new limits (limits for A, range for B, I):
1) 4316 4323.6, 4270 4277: 9.5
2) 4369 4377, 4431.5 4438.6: 11.6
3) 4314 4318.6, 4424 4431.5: 12.8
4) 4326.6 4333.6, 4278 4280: 10.4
